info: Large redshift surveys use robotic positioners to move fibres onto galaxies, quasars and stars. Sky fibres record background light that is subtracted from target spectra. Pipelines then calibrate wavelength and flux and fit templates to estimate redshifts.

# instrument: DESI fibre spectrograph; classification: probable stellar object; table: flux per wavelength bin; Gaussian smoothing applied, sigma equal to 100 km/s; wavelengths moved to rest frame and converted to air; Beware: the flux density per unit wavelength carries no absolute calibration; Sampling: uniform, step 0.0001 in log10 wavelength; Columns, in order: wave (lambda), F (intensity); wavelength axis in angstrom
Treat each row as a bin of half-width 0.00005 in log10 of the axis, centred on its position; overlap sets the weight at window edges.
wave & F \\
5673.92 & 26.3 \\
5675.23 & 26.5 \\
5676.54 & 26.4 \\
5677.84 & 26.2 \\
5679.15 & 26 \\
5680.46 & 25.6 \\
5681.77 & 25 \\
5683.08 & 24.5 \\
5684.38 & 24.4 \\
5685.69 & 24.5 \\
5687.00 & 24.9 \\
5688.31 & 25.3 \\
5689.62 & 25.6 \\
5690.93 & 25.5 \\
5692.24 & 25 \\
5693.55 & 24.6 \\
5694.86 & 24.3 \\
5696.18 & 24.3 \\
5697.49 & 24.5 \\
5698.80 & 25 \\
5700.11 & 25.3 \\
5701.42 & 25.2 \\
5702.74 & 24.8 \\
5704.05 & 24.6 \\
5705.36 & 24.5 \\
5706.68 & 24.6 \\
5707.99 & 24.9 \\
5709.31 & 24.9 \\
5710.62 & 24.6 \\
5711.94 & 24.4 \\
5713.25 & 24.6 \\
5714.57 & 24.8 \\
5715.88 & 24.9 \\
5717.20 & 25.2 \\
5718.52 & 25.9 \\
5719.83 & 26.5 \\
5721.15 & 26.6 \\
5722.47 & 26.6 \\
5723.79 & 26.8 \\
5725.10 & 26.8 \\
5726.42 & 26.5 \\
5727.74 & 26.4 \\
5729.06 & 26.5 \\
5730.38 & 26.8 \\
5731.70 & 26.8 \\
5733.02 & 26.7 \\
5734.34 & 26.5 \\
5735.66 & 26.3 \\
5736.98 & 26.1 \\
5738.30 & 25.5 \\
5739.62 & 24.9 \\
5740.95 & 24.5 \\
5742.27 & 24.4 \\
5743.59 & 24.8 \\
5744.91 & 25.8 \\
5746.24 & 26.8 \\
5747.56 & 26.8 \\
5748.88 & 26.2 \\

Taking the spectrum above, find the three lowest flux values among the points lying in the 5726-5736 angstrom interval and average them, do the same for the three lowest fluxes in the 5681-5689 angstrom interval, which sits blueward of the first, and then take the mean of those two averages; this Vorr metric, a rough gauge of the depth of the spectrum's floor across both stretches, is 25.4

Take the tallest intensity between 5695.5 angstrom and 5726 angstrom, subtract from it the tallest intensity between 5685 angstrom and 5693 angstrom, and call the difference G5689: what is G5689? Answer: 1.2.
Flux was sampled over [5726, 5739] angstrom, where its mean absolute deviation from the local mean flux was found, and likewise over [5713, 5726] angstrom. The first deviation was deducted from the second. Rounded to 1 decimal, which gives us 0.5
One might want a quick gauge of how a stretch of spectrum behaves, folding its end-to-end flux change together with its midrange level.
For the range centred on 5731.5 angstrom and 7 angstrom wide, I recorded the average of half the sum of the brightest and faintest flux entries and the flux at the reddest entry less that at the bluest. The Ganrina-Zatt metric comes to 13.3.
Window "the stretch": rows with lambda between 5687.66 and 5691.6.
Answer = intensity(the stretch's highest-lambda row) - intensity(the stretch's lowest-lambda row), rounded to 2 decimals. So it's 0.20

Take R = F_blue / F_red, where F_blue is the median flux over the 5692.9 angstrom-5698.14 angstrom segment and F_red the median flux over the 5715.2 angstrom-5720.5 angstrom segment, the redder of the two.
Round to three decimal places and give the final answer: 0.955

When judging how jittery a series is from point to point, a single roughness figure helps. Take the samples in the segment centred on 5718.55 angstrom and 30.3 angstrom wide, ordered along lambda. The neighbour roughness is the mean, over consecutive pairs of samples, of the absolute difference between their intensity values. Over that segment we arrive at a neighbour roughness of 0.20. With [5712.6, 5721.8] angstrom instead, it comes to 0.33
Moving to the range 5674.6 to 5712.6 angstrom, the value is 0.26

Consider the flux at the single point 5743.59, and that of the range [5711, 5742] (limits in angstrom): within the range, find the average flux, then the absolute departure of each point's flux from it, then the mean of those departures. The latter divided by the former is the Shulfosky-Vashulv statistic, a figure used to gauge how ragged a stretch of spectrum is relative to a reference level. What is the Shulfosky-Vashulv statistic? 0.031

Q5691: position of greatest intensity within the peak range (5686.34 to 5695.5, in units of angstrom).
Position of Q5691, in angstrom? 5689.62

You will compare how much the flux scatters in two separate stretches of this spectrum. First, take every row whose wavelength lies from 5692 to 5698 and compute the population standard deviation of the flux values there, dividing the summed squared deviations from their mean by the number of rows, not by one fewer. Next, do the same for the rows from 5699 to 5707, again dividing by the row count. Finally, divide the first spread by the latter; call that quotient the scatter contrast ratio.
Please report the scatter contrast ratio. 0.83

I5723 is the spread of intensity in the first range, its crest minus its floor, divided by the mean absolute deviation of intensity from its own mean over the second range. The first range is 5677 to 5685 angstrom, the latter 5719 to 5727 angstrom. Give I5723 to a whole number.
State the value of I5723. 16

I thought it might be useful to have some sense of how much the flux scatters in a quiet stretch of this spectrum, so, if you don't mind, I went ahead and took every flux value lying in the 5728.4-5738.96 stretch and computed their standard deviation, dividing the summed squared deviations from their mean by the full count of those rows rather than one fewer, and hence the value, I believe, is 0.4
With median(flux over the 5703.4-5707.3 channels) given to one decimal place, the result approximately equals 24.6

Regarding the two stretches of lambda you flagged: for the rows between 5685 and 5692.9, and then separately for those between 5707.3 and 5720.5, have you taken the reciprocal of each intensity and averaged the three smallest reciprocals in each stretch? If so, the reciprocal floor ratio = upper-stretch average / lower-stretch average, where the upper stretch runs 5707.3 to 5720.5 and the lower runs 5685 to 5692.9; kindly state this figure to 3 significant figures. 0.985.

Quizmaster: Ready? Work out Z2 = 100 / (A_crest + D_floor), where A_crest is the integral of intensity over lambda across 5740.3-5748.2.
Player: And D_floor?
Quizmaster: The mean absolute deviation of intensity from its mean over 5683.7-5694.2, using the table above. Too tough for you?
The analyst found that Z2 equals 0.49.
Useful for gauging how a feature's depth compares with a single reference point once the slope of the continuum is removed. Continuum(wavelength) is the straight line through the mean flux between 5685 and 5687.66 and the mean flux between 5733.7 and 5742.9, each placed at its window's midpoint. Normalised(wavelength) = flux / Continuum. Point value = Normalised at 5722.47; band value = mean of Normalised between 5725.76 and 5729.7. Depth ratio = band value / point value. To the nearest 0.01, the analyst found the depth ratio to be 0.99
